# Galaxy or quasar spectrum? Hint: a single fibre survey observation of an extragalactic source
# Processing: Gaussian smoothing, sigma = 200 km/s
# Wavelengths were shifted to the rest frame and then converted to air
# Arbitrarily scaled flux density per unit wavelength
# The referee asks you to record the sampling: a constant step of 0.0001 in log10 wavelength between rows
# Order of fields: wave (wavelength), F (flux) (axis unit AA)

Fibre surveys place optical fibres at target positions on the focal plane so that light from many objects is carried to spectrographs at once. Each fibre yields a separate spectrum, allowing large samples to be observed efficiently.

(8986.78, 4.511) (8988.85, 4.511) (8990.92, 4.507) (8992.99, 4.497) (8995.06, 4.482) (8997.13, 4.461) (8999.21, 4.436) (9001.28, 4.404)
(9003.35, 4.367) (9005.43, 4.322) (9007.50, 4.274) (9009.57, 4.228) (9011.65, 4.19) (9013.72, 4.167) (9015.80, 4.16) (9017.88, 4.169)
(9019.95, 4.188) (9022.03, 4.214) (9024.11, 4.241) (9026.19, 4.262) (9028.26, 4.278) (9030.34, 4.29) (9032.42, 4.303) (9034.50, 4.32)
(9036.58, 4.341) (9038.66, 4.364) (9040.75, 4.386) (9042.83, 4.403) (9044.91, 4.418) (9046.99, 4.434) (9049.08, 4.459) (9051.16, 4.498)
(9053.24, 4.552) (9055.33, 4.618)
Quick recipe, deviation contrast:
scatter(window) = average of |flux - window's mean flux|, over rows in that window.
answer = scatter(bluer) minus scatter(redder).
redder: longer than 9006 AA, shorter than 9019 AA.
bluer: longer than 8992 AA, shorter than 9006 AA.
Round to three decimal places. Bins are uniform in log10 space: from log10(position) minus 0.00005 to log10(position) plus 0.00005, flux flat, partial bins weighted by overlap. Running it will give 0.016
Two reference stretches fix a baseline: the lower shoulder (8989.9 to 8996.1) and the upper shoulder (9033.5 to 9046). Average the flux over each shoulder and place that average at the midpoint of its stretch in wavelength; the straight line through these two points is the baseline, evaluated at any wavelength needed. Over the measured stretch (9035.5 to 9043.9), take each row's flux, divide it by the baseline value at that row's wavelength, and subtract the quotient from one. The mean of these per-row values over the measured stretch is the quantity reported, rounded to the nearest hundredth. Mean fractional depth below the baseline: 0.00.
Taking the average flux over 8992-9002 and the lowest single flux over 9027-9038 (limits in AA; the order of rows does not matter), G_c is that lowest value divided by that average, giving 0.96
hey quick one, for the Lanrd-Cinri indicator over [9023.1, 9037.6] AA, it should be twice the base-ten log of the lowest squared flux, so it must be 2.51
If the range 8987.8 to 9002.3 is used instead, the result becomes 2.58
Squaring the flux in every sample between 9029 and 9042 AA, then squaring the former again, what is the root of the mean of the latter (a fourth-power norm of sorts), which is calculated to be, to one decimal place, 18.8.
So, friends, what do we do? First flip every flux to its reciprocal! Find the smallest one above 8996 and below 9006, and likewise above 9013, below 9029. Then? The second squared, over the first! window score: 0.244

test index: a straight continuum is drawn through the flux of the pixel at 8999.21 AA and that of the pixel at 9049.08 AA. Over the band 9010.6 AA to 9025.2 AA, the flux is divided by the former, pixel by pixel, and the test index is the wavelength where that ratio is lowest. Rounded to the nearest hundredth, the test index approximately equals 9015.80 AA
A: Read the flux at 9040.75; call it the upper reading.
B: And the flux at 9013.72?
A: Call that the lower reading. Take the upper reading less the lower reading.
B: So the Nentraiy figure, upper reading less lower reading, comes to 0.22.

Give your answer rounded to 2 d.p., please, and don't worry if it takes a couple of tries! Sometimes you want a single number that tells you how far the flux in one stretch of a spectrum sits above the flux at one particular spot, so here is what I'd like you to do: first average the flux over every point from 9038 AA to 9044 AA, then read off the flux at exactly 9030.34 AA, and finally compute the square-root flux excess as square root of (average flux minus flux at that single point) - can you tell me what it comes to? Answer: 0.31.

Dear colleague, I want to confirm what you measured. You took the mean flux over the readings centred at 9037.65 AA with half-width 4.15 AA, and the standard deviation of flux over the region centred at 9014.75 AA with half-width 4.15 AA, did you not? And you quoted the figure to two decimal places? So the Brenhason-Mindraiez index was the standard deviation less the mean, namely -4.34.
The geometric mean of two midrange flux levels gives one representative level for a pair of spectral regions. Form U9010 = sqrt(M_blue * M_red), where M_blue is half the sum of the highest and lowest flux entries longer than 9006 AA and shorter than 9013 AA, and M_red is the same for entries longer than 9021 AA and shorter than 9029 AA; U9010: 4.24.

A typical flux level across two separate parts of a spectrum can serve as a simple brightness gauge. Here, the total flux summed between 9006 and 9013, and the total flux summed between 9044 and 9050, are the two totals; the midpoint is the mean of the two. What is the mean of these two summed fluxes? 13.0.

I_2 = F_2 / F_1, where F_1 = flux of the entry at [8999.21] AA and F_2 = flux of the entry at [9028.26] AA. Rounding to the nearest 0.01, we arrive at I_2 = 0.96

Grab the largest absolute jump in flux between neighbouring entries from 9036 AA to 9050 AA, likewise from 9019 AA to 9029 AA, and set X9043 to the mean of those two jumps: 0.026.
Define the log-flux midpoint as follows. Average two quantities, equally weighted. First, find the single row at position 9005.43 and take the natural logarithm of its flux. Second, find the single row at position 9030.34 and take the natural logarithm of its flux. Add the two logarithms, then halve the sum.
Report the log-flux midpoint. 1.46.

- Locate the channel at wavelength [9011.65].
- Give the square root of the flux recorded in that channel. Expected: 2.05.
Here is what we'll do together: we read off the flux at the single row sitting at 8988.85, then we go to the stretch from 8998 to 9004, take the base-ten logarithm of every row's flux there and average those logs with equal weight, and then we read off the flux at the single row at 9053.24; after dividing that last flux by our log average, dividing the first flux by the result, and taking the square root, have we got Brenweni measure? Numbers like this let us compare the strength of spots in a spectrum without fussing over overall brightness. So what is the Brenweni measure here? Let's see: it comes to 0.799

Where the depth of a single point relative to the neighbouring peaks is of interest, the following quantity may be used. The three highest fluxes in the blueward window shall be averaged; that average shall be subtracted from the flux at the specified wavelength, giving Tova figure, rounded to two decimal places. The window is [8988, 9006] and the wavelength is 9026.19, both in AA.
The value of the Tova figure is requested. -0.24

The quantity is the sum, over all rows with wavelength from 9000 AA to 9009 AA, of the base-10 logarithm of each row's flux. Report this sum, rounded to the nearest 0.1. 2.6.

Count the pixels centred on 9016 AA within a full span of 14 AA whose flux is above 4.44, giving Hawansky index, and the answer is 0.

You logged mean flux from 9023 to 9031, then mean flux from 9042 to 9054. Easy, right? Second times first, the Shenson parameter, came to 19.0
